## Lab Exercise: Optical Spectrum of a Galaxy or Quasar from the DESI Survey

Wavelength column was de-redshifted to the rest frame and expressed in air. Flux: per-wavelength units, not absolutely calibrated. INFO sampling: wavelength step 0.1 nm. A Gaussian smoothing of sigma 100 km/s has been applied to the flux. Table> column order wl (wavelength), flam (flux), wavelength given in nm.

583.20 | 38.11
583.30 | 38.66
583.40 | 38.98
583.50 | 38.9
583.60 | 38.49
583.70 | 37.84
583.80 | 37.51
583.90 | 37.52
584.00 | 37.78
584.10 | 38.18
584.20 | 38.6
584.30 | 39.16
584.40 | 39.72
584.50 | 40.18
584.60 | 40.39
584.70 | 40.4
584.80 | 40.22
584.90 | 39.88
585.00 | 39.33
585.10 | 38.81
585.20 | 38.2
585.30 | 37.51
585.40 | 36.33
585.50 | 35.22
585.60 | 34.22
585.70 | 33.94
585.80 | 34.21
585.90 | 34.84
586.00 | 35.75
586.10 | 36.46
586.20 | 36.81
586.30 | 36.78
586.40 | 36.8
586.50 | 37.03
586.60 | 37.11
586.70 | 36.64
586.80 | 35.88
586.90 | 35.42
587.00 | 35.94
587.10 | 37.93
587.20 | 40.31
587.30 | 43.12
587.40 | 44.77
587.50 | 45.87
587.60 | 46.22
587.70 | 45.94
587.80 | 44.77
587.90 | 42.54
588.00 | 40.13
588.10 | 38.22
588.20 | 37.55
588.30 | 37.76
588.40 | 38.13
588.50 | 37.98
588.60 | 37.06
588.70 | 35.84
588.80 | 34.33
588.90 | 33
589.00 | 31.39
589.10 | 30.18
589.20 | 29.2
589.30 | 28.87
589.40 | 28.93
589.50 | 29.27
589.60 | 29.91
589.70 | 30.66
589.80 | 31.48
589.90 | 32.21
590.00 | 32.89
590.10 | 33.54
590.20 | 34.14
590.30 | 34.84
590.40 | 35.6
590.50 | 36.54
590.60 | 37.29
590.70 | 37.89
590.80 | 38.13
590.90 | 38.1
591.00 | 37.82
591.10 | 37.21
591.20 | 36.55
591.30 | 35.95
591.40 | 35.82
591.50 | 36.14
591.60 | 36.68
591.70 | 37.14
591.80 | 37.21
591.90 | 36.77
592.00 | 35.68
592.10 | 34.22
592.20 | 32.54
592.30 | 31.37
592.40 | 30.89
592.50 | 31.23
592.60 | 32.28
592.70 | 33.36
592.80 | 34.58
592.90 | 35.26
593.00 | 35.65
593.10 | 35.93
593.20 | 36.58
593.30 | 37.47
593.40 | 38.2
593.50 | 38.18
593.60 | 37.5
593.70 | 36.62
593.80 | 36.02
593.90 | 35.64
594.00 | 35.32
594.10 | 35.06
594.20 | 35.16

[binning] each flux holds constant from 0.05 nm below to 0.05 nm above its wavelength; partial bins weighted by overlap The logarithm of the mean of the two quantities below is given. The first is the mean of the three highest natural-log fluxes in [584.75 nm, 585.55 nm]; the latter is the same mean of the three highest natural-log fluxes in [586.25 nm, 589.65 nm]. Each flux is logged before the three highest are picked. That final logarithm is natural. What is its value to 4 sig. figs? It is 1.323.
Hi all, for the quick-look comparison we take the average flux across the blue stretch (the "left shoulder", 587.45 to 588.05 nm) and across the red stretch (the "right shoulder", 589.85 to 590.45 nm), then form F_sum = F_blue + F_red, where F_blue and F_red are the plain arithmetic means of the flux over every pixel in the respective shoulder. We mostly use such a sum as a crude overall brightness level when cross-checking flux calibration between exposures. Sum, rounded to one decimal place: 78.1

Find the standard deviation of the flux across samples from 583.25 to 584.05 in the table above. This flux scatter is 0.6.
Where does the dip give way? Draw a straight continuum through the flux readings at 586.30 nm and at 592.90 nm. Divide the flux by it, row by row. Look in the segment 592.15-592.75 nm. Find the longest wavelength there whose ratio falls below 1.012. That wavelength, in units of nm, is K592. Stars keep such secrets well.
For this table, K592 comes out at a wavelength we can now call 592.70 nm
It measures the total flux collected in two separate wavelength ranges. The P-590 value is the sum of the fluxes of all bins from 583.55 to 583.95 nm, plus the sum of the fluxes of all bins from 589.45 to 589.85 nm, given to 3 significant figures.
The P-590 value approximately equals 273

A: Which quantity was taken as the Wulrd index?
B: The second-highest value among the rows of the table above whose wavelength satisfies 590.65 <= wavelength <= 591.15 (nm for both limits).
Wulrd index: 38.1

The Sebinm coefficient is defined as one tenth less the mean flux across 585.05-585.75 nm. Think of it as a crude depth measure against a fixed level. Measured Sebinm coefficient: -36.2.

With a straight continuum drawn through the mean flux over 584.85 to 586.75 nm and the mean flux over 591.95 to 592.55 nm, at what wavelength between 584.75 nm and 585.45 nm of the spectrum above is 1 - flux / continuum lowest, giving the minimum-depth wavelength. 584.80 nm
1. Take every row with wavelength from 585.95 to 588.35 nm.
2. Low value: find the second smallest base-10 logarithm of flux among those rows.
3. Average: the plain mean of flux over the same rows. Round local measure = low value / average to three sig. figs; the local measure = 0.0394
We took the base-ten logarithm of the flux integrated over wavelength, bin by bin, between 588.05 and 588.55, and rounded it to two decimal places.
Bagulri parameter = 1.28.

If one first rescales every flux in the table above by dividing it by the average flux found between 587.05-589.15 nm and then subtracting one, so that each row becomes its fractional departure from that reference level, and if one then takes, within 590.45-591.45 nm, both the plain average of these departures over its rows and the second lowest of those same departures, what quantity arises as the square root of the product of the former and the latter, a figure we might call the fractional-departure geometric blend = 0.066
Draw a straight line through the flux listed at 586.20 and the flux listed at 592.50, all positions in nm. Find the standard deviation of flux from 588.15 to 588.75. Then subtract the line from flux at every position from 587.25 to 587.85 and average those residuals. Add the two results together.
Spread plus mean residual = 10.3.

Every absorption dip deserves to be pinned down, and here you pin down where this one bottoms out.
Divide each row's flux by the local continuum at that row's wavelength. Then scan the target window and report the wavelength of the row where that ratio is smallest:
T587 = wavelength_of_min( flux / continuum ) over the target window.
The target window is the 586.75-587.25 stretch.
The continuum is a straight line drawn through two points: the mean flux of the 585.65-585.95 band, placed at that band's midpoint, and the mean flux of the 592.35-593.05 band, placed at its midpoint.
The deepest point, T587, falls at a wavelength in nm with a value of 586.90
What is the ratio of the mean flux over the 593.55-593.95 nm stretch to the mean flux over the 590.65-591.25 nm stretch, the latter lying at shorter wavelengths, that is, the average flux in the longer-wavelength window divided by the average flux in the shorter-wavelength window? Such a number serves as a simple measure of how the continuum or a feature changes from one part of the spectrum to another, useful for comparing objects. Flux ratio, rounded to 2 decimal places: 0.97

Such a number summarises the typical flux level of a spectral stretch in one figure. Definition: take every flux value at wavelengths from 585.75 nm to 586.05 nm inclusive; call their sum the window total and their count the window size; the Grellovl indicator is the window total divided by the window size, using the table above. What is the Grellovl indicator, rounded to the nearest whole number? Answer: 35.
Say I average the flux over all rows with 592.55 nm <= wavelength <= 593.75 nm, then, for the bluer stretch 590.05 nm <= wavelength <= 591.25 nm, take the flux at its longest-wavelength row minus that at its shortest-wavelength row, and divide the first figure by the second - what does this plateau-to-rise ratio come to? 12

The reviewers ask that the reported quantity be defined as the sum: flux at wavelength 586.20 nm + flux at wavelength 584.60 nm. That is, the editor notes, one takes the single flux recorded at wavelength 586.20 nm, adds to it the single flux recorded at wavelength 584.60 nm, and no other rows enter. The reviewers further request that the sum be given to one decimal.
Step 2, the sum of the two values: 77.2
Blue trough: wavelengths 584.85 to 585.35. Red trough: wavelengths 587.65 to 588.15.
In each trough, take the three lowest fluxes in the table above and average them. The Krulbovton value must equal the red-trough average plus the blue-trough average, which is 78.5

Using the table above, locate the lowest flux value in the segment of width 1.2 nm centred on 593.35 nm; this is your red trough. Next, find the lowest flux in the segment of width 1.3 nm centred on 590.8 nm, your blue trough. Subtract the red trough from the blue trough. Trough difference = 0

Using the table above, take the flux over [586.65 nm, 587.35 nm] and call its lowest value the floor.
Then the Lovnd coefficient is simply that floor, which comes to 35.42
